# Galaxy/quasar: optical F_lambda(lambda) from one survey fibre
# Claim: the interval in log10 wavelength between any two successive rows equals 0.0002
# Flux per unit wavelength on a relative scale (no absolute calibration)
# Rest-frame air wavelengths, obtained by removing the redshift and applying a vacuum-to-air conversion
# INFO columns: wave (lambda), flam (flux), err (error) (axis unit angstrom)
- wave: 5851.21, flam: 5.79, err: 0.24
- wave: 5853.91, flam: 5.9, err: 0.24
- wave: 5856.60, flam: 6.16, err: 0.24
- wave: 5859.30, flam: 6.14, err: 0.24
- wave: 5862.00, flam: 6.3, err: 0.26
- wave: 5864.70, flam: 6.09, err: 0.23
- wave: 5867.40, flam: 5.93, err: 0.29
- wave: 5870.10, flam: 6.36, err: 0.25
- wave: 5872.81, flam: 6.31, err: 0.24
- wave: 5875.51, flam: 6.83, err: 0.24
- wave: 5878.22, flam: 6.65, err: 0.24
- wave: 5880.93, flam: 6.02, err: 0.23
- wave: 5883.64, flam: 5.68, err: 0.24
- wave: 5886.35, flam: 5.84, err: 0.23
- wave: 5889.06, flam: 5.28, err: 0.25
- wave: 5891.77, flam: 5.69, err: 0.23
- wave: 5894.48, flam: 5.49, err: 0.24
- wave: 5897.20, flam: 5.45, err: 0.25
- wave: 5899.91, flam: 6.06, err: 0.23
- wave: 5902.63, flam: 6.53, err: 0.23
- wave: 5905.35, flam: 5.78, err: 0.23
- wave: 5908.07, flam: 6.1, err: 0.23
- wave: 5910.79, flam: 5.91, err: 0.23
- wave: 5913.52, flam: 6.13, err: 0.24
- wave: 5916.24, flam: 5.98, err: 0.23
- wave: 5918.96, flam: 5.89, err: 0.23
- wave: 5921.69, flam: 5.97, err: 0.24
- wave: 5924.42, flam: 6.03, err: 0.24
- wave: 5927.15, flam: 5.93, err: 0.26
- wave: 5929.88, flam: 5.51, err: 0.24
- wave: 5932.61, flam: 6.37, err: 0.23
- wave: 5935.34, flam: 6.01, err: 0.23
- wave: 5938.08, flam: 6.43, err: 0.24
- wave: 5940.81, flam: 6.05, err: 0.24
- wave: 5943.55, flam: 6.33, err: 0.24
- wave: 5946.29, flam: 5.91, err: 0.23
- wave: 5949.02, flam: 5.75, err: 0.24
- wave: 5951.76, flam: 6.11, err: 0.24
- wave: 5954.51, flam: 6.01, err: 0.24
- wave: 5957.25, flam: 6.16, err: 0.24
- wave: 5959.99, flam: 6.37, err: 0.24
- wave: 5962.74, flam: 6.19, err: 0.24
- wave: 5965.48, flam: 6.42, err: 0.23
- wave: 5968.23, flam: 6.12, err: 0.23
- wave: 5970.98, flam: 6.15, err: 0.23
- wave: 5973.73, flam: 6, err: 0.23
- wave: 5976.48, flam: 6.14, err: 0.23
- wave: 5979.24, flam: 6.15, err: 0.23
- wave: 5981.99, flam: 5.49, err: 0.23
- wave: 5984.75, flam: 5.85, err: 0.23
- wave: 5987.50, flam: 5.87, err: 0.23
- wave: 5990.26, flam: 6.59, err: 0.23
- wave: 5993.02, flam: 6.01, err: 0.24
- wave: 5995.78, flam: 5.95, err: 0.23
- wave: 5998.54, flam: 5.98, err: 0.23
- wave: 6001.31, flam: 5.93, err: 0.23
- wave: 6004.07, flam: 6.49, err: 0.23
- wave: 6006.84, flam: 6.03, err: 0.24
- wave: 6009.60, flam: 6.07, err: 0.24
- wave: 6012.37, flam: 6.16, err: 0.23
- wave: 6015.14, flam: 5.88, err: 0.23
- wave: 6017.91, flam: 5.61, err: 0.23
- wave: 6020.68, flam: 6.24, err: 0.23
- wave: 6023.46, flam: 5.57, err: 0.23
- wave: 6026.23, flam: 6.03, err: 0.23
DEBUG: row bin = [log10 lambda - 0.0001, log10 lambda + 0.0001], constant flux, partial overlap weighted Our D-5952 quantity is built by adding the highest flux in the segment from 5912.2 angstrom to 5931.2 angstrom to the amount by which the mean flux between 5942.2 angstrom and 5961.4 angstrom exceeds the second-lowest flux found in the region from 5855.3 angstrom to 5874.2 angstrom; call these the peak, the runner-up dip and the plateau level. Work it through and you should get 6.1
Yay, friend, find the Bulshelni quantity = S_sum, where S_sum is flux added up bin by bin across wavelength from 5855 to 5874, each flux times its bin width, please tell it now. 117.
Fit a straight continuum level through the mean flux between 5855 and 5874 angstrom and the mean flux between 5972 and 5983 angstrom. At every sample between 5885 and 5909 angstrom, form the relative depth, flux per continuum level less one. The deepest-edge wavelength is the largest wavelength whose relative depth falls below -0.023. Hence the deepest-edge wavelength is 5905.35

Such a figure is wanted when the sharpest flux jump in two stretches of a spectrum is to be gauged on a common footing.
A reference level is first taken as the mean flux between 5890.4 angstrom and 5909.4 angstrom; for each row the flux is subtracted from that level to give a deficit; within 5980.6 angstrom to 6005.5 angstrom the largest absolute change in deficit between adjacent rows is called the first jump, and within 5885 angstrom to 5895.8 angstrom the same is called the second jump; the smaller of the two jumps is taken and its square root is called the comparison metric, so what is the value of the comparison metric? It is 0.7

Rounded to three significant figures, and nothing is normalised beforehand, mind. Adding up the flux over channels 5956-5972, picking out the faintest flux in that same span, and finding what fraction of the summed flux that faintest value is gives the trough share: 0.164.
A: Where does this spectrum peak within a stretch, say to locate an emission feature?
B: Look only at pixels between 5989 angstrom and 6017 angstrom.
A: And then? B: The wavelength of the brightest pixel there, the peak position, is 5990.26 angstrom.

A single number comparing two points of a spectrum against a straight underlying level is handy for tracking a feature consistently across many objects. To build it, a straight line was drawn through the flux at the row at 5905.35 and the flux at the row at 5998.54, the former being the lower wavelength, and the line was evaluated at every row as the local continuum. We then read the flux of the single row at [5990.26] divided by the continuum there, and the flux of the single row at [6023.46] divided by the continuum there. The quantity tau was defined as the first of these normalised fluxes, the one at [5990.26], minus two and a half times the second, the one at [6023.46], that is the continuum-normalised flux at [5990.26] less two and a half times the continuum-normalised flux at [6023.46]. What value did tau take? -1.20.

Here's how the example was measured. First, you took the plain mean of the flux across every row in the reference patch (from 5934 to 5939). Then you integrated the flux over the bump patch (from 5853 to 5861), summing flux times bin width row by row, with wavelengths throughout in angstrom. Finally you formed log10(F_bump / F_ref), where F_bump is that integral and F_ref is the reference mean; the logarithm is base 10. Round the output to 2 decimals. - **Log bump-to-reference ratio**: 0.90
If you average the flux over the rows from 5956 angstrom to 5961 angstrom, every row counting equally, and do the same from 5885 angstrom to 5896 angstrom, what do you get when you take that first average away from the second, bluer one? -0.69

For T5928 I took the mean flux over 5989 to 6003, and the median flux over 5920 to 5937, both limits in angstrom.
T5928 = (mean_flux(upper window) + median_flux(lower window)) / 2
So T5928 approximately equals 6.04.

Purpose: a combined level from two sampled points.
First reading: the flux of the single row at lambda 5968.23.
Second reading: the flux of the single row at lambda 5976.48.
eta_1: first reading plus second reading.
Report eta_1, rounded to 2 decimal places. 12.26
